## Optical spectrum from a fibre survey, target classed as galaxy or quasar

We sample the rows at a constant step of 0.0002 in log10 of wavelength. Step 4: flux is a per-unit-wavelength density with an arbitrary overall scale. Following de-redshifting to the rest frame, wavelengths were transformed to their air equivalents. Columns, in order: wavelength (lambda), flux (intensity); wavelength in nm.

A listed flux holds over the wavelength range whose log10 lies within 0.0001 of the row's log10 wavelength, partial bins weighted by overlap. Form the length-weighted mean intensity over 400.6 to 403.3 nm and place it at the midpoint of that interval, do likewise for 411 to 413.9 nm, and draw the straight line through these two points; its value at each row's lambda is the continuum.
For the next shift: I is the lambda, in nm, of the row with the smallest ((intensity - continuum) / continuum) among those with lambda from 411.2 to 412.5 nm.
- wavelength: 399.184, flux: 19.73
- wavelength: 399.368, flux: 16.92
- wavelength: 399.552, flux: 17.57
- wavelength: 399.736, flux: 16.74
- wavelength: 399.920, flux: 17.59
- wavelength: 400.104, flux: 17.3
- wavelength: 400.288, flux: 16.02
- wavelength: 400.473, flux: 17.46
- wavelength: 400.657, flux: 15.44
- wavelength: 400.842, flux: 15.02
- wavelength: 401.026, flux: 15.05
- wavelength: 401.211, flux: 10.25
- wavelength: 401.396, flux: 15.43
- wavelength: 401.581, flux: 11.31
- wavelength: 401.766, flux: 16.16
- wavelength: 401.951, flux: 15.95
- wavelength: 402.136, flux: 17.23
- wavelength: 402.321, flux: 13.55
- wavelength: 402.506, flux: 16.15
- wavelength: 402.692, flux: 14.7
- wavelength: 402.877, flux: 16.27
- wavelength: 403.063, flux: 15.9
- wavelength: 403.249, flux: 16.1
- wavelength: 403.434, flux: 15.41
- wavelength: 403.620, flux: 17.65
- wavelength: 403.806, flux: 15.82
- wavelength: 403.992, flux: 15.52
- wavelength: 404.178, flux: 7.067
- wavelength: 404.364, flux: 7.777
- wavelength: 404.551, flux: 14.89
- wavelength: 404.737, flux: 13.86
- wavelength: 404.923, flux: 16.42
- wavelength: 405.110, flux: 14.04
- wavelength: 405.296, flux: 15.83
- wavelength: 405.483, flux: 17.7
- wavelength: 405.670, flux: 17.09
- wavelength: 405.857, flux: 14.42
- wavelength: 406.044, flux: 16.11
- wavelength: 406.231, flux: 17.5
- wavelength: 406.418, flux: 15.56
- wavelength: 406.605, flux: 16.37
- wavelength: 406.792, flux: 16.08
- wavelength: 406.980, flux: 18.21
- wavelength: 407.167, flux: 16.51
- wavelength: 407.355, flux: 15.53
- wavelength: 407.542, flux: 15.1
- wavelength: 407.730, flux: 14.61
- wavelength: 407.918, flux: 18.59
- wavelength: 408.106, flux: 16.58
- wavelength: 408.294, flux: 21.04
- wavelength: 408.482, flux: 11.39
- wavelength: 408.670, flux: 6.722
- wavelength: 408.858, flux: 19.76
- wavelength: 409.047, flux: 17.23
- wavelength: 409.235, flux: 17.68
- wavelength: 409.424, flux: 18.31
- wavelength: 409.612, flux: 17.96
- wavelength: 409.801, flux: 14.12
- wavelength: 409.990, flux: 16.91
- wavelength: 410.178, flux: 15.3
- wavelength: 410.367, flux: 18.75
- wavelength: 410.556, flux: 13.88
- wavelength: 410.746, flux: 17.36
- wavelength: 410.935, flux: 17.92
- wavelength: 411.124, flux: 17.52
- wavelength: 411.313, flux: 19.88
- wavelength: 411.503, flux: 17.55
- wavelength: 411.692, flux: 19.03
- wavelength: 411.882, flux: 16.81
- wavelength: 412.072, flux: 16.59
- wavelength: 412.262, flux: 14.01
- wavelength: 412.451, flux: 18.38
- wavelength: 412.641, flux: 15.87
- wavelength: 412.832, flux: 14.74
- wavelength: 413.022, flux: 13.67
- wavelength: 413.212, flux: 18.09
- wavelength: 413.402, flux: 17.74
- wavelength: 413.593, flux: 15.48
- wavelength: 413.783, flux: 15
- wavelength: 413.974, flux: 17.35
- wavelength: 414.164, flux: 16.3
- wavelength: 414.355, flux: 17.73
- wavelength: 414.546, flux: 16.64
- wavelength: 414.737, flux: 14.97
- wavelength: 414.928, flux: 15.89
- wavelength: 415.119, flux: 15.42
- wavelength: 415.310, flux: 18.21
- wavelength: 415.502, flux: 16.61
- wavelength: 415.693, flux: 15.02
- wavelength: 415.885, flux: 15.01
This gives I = 412.262 nm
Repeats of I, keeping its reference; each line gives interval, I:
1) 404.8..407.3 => 405.110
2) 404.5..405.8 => 404.737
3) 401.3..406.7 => 404.178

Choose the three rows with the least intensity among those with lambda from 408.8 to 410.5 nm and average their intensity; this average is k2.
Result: 15.4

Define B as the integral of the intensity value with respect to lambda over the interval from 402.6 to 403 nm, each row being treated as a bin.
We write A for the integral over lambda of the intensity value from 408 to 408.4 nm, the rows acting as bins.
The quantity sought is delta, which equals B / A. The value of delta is 0.8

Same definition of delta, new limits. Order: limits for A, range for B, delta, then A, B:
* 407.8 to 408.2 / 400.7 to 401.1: 0.9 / 7.0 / 6.0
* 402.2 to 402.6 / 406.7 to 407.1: 1.1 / 6.0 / 6.8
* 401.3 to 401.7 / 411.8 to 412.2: 1.2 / 5.4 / 6.6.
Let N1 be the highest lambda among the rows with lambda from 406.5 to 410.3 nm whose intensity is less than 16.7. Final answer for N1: 410.178 nm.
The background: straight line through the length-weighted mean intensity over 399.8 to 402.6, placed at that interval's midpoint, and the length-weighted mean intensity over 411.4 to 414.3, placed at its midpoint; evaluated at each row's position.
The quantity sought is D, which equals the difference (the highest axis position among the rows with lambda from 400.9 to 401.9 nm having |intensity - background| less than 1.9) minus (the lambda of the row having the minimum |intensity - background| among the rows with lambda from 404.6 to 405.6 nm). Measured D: -3.53 nm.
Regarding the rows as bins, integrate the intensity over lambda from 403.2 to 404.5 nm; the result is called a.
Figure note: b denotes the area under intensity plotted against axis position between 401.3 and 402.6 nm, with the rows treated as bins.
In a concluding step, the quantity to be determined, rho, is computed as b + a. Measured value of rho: 37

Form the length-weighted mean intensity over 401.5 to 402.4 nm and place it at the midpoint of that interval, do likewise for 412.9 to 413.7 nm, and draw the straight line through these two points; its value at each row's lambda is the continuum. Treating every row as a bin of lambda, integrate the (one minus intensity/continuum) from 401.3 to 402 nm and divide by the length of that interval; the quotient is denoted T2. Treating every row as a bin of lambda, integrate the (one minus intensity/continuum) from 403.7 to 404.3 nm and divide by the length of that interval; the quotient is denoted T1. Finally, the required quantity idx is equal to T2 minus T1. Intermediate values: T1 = 0.164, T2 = 0.018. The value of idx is -0.15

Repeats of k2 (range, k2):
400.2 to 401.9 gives 12.2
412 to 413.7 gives 14.1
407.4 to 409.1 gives 10.9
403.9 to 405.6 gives 9.6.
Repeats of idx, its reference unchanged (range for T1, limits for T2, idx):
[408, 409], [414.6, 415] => 0.02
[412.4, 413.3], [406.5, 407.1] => -0.10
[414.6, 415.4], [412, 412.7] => -0.02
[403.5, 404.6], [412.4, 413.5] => -0.15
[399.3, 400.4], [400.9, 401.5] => 0.24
